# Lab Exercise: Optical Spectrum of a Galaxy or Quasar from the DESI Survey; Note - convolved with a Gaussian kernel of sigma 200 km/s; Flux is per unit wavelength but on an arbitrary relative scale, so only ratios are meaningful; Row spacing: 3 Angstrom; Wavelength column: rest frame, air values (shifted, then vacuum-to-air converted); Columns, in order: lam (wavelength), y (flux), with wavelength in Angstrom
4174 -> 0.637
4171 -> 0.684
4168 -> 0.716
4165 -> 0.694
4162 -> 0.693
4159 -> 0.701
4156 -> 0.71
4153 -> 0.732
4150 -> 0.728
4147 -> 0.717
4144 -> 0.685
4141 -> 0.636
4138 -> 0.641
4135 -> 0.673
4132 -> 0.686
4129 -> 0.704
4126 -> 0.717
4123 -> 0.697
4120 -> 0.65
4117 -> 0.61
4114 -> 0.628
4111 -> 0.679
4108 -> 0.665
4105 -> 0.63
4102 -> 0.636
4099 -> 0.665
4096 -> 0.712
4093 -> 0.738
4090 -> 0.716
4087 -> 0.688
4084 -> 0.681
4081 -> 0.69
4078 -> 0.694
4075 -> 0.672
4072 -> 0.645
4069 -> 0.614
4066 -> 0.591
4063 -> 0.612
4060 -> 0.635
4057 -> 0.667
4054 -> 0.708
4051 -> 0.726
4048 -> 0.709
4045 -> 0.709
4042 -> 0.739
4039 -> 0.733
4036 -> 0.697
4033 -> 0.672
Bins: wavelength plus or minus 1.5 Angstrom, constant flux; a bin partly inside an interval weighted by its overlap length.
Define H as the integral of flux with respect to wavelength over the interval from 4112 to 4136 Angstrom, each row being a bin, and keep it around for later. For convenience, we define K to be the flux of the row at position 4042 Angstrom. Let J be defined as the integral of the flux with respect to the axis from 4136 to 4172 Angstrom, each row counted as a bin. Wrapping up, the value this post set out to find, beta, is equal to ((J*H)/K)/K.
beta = 737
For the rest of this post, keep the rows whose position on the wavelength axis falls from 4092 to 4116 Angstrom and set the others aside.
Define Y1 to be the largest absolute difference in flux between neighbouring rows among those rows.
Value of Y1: 0.051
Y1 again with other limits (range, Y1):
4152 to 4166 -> 0.022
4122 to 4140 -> 0.032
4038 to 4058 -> 0.041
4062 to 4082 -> 0.031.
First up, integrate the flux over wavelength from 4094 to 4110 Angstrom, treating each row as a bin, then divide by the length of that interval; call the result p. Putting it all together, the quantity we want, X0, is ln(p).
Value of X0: -0.409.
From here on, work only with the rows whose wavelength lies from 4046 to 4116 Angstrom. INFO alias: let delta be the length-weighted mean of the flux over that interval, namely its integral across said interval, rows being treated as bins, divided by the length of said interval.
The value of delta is 0.669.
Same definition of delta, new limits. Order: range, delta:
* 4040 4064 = 0.691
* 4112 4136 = 0.671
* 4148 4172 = 0.708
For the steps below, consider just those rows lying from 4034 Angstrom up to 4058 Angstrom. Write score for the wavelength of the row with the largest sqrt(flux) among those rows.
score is 4042 Angstrom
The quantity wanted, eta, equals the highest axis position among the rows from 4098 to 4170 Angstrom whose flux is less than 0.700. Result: 4165 Angstrom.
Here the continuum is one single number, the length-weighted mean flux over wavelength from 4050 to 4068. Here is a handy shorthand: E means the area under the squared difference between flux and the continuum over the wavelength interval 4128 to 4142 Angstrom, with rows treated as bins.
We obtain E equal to 0.01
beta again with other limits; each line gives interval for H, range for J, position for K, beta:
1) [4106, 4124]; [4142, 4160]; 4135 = 332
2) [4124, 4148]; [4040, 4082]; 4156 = 917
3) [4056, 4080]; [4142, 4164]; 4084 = 517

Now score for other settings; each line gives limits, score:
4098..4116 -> 4111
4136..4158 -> 4153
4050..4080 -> 4051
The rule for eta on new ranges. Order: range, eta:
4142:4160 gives 4144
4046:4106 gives 4105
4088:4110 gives 4108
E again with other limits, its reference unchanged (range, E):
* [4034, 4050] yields 0.07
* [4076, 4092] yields 0.03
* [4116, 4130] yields 0.03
